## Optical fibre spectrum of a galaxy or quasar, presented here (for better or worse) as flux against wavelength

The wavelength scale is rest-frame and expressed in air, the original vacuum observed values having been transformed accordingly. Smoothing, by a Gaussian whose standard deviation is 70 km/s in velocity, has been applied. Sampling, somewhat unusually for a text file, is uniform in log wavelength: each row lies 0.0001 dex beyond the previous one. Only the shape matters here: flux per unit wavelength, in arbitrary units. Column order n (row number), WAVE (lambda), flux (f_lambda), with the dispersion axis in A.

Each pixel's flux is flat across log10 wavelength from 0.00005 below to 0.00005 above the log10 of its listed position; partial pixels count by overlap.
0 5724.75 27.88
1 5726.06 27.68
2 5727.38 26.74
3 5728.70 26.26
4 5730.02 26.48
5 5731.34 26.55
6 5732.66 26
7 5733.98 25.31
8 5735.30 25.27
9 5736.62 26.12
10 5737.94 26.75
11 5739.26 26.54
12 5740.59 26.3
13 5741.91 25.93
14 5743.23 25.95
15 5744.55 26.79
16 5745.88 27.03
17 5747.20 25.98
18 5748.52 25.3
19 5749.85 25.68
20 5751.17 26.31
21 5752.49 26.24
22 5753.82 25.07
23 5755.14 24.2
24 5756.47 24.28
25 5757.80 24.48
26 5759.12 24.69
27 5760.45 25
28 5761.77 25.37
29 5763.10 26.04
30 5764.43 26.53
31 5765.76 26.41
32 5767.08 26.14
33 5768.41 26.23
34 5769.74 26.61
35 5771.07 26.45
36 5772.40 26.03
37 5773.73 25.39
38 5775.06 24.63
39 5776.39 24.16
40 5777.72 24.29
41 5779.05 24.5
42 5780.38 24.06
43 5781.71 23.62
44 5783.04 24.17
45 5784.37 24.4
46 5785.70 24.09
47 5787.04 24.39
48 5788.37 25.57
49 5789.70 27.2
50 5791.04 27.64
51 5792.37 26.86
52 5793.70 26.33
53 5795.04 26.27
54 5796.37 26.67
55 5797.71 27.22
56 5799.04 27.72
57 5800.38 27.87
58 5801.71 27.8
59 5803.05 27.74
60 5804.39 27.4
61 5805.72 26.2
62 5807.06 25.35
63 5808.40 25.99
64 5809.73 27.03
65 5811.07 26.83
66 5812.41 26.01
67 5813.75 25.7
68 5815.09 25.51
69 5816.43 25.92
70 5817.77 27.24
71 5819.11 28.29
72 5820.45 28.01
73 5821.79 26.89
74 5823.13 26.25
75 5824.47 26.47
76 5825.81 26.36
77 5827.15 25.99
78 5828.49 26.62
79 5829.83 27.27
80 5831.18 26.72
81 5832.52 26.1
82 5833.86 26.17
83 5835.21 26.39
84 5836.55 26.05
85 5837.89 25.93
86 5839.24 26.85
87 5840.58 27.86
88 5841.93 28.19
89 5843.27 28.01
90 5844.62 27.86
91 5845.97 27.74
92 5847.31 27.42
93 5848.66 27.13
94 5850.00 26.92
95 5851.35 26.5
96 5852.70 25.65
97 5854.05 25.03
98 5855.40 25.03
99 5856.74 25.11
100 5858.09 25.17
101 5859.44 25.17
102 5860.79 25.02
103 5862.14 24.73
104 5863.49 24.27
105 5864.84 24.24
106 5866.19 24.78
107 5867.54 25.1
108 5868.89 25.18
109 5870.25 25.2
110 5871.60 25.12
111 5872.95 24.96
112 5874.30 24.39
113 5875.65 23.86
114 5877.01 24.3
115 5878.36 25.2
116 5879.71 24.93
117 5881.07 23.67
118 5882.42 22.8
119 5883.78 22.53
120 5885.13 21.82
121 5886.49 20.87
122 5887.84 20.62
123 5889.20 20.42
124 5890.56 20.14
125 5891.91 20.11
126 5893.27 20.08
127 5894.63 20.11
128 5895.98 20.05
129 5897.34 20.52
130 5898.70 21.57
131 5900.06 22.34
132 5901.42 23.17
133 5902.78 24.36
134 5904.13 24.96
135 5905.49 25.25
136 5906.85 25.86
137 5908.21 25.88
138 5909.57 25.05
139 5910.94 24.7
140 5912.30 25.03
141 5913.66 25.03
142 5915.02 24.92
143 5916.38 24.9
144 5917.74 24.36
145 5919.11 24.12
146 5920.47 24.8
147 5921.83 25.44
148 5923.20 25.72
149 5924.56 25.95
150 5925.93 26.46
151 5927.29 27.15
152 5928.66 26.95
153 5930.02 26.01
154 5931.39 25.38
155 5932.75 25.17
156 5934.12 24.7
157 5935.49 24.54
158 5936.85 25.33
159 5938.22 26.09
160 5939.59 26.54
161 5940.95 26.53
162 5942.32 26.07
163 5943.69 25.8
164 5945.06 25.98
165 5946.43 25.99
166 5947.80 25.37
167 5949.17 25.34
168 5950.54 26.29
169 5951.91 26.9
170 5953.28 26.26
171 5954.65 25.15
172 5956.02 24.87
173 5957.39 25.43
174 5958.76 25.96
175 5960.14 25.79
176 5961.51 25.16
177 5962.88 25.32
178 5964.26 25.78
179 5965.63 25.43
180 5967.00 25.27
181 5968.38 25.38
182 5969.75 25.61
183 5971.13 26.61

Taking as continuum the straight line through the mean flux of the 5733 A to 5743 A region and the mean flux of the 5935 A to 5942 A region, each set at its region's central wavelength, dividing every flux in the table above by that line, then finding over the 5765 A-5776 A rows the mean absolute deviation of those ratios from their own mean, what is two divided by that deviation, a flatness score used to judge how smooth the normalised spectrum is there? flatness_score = 107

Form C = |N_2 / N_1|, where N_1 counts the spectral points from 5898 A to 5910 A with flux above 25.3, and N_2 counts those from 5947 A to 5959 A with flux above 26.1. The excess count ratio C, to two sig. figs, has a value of 1.5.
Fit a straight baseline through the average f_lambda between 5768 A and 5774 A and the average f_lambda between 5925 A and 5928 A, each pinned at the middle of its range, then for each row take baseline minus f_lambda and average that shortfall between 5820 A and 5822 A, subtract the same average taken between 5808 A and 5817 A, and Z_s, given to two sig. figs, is -1.3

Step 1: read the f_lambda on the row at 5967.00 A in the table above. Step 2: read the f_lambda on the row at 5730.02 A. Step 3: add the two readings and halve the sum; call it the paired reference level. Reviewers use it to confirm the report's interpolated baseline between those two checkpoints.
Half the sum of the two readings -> 25.9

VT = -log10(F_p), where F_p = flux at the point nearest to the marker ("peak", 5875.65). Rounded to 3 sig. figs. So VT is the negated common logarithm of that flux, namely -1.38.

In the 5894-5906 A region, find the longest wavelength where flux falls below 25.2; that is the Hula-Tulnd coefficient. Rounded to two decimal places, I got 5904.13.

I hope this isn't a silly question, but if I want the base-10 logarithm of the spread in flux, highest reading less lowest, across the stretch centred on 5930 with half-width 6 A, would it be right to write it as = 0.42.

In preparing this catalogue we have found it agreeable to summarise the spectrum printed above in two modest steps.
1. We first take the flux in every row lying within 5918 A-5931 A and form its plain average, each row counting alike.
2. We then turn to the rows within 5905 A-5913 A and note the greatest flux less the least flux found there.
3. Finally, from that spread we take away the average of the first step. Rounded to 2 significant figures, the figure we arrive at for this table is -25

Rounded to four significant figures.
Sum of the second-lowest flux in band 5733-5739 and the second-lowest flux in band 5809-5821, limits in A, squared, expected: 2602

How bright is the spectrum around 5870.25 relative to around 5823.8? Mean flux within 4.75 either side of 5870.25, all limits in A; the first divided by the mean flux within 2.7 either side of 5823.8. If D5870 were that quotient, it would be 0.94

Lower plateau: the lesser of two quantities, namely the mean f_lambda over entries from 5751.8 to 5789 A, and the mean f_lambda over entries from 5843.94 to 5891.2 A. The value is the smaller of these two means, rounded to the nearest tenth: 24.5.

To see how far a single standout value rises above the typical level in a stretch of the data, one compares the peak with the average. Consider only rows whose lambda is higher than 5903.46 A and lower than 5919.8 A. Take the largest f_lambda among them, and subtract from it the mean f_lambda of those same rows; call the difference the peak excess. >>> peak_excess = 0.88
